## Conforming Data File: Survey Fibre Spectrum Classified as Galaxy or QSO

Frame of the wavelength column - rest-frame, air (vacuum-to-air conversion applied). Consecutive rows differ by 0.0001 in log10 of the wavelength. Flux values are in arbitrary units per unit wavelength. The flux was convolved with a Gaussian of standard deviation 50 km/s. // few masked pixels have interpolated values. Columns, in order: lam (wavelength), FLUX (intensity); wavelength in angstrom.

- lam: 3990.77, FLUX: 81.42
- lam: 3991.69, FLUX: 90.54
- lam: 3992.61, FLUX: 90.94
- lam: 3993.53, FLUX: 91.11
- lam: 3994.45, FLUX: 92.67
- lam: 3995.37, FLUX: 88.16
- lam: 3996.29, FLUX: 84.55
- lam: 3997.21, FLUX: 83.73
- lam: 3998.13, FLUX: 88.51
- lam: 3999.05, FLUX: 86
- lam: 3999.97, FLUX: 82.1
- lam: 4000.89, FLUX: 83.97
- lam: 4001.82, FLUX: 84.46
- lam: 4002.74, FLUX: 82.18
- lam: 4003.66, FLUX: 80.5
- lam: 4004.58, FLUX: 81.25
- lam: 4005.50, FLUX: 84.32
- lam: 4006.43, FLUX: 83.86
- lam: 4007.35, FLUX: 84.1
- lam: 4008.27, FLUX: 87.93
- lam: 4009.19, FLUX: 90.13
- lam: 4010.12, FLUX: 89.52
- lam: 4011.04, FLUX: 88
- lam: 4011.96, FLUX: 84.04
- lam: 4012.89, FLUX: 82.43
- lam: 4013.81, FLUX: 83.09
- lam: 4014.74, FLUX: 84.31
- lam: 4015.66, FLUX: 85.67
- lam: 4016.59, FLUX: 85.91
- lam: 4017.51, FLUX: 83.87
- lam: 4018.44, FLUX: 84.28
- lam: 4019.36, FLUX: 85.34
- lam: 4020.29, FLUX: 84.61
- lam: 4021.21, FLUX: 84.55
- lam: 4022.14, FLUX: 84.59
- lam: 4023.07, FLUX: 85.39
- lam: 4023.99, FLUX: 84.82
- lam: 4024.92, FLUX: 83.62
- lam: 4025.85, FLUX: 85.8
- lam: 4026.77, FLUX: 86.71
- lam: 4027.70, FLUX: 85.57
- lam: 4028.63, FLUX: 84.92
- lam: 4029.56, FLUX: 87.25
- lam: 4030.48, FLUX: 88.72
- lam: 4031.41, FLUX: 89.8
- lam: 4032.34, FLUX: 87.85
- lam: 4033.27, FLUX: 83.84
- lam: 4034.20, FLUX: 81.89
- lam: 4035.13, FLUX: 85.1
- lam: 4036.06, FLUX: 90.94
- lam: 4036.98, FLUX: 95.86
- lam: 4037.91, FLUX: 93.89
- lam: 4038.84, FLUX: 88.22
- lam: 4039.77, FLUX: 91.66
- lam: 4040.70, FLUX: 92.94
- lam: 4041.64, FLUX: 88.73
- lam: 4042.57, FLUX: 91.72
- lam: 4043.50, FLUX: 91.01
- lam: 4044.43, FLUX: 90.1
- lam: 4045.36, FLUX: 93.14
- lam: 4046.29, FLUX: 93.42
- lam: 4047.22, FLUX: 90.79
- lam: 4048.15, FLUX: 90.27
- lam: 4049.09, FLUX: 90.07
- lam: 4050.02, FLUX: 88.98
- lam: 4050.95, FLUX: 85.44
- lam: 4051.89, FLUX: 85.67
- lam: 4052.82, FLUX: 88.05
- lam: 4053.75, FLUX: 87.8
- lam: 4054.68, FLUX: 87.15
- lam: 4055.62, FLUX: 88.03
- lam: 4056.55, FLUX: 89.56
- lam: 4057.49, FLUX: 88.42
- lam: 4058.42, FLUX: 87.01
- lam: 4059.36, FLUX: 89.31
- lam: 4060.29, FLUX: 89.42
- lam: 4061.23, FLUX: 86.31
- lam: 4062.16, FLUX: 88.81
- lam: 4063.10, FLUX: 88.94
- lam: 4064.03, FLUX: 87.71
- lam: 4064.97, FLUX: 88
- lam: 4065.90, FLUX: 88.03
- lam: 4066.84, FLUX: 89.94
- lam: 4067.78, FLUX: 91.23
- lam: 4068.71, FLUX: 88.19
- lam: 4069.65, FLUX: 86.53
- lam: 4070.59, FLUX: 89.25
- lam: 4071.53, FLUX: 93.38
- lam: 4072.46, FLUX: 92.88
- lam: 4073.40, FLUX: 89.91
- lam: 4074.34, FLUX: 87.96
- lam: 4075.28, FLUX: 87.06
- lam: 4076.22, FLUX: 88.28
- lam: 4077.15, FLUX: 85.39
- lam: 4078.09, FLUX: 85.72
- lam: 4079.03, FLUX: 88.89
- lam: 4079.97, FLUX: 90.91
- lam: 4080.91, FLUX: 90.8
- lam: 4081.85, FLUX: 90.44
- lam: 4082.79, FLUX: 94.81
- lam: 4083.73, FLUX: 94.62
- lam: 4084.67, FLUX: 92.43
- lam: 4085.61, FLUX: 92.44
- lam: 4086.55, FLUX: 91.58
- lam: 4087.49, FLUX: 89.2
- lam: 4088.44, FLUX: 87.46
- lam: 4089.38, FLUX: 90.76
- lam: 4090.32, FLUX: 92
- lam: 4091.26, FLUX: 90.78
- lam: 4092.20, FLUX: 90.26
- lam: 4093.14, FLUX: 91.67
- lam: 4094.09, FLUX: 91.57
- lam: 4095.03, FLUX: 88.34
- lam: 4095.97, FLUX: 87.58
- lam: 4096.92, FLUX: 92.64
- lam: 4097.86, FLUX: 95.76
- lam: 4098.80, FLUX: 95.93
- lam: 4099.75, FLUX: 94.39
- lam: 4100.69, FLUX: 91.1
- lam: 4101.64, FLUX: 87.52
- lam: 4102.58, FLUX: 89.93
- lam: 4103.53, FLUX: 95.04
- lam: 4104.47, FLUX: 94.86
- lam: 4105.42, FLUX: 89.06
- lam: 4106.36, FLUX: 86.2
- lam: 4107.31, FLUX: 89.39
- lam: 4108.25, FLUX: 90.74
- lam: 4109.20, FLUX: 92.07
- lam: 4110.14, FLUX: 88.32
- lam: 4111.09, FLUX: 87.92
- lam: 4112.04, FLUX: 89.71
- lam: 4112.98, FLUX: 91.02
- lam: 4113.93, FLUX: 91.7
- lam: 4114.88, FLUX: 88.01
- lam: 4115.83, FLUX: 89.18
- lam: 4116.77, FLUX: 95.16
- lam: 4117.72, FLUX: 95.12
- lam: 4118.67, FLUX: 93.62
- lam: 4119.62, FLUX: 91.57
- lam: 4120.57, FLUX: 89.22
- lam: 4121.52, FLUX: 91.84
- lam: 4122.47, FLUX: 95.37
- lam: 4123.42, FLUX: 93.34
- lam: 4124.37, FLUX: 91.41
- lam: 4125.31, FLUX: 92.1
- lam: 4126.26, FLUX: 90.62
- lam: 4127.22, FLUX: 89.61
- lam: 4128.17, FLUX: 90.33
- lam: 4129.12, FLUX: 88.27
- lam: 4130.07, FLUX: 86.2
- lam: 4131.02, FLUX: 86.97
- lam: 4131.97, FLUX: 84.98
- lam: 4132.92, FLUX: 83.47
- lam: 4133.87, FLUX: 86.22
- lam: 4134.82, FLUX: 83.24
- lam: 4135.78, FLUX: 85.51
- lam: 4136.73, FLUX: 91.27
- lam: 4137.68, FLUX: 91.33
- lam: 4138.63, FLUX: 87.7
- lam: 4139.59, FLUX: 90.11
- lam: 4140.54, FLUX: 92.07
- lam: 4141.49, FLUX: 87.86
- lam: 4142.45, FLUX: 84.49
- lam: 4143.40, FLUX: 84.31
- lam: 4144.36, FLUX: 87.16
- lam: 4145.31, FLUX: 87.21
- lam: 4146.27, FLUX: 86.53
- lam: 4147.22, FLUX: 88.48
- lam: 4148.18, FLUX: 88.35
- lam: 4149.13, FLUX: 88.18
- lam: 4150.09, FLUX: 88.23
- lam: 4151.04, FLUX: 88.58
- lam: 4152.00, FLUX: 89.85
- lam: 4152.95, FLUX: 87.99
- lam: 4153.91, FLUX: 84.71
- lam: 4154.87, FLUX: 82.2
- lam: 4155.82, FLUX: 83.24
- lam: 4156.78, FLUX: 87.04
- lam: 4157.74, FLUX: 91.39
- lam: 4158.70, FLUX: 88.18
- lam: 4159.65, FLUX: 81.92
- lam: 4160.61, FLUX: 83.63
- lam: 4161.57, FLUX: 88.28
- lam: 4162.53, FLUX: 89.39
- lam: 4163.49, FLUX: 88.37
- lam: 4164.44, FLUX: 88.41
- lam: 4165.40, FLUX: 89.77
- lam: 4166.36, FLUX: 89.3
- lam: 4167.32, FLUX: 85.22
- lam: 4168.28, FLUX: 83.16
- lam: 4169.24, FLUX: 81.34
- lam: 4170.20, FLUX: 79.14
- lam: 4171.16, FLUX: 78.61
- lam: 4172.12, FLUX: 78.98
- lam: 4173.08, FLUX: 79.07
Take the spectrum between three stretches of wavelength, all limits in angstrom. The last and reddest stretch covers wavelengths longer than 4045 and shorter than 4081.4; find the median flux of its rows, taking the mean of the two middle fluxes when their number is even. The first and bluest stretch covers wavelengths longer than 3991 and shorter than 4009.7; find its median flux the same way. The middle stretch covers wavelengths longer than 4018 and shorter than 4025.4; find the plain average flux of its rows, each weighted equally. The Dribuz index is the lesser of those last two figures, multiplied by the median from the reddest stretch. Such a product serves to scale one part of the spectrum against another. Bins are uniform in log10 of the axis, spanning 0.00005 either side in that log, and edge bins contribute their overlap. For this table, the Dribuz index 7505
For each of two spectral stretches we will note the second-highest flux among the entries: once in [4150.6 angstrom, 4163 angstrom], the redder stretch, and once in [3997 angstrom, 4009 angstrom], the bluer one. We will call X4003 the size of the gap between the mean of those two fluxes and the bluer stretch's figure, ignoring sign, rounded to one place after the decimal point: 1.0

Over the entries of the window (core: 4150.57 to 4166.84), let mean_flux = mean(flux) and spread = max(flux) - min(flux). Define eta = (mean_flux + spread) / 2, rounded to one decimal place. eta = 48.3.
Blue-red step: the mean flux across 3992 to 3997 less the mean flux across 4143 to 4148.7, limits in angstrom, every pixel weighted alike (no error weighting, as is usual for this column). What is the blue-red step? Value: 2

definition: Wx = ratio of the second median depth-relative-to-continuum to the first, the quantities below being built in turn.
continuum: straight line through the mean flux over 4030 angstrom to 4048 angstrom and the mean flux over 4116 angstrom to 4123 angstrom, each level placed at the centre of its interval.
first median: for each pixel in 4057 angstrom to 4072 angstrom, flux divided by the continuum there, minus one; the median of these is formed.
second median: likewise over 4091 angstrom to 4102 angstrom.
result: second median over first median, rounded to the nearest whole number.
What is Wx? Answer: 0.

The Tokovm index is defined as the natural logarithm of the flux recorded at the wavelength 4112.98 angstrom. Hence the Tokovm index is 4.51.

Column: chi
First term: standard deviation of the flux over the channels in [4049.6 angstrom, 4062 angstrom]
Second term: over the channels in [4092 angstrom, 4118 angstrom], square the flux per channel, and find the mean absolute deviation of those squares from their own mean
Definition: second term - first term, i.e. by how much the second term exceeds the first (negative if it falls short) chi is 430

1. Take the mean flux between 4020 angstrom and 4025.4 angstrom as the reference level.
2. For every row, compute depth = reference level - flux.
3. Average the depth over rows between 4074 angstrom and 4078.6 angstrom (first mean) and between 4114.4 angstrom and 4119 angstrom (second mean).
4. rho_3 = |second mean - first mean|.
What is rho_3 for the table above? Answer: 5.3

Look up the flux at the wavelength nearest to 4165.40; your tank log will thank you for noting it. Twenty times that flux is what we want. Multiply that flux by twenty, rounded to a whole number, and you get 1795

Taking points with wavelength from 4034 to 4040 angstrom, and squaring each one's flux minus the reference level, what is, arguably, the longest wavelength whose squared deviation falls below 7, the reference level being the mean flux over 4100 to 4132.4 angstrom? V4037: 4039.77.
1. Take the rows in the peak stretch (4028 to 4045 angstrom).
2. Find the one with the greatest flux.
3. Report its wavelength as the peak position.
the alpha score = 4036.98 angstrom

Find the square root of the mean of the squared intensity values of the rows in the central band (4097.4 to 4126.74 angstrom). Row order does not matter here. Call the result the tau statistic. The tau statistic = 91.6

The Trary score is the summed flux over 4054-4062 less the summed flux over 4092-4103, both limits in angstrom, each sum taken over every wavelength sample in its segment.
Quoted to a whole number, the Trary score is -391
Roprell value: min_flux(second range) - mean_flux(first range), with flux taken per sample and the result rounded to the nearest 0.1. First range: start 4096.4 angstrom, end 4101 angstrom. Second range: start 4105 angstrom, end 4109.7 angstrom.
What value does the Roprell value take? -7.8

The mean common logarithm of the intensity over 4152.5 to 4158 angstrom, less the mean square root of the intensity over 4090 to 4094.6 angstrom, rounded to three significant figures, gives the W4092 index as -7.62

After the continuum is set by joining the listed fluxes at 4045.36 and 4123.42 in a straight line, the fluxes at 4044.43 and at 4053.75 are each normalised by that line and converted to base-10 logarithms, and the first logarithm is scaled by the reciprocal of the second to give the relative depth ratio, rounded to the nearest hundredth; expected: 0.56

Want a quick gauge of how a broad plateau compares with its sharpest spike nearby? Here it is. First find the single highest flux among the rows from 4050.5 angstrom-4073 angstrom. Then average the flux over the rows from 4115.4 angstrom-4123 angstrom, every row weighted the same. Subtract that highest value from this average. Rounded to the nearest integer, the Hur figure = -1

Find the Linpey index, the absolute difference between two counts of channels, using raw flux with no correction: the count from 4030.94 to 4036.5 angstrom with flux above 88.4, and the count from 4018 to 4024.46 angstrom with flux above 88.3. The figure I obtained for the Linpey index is 2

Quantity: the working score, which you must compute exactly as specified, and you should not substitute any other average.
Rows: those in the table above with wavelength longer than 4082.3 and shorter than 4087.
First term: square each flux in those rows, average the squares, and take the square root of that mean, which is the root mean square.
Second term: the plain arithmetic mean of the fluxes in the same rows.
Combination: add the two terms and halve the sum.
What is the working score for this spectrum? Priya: 93.2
